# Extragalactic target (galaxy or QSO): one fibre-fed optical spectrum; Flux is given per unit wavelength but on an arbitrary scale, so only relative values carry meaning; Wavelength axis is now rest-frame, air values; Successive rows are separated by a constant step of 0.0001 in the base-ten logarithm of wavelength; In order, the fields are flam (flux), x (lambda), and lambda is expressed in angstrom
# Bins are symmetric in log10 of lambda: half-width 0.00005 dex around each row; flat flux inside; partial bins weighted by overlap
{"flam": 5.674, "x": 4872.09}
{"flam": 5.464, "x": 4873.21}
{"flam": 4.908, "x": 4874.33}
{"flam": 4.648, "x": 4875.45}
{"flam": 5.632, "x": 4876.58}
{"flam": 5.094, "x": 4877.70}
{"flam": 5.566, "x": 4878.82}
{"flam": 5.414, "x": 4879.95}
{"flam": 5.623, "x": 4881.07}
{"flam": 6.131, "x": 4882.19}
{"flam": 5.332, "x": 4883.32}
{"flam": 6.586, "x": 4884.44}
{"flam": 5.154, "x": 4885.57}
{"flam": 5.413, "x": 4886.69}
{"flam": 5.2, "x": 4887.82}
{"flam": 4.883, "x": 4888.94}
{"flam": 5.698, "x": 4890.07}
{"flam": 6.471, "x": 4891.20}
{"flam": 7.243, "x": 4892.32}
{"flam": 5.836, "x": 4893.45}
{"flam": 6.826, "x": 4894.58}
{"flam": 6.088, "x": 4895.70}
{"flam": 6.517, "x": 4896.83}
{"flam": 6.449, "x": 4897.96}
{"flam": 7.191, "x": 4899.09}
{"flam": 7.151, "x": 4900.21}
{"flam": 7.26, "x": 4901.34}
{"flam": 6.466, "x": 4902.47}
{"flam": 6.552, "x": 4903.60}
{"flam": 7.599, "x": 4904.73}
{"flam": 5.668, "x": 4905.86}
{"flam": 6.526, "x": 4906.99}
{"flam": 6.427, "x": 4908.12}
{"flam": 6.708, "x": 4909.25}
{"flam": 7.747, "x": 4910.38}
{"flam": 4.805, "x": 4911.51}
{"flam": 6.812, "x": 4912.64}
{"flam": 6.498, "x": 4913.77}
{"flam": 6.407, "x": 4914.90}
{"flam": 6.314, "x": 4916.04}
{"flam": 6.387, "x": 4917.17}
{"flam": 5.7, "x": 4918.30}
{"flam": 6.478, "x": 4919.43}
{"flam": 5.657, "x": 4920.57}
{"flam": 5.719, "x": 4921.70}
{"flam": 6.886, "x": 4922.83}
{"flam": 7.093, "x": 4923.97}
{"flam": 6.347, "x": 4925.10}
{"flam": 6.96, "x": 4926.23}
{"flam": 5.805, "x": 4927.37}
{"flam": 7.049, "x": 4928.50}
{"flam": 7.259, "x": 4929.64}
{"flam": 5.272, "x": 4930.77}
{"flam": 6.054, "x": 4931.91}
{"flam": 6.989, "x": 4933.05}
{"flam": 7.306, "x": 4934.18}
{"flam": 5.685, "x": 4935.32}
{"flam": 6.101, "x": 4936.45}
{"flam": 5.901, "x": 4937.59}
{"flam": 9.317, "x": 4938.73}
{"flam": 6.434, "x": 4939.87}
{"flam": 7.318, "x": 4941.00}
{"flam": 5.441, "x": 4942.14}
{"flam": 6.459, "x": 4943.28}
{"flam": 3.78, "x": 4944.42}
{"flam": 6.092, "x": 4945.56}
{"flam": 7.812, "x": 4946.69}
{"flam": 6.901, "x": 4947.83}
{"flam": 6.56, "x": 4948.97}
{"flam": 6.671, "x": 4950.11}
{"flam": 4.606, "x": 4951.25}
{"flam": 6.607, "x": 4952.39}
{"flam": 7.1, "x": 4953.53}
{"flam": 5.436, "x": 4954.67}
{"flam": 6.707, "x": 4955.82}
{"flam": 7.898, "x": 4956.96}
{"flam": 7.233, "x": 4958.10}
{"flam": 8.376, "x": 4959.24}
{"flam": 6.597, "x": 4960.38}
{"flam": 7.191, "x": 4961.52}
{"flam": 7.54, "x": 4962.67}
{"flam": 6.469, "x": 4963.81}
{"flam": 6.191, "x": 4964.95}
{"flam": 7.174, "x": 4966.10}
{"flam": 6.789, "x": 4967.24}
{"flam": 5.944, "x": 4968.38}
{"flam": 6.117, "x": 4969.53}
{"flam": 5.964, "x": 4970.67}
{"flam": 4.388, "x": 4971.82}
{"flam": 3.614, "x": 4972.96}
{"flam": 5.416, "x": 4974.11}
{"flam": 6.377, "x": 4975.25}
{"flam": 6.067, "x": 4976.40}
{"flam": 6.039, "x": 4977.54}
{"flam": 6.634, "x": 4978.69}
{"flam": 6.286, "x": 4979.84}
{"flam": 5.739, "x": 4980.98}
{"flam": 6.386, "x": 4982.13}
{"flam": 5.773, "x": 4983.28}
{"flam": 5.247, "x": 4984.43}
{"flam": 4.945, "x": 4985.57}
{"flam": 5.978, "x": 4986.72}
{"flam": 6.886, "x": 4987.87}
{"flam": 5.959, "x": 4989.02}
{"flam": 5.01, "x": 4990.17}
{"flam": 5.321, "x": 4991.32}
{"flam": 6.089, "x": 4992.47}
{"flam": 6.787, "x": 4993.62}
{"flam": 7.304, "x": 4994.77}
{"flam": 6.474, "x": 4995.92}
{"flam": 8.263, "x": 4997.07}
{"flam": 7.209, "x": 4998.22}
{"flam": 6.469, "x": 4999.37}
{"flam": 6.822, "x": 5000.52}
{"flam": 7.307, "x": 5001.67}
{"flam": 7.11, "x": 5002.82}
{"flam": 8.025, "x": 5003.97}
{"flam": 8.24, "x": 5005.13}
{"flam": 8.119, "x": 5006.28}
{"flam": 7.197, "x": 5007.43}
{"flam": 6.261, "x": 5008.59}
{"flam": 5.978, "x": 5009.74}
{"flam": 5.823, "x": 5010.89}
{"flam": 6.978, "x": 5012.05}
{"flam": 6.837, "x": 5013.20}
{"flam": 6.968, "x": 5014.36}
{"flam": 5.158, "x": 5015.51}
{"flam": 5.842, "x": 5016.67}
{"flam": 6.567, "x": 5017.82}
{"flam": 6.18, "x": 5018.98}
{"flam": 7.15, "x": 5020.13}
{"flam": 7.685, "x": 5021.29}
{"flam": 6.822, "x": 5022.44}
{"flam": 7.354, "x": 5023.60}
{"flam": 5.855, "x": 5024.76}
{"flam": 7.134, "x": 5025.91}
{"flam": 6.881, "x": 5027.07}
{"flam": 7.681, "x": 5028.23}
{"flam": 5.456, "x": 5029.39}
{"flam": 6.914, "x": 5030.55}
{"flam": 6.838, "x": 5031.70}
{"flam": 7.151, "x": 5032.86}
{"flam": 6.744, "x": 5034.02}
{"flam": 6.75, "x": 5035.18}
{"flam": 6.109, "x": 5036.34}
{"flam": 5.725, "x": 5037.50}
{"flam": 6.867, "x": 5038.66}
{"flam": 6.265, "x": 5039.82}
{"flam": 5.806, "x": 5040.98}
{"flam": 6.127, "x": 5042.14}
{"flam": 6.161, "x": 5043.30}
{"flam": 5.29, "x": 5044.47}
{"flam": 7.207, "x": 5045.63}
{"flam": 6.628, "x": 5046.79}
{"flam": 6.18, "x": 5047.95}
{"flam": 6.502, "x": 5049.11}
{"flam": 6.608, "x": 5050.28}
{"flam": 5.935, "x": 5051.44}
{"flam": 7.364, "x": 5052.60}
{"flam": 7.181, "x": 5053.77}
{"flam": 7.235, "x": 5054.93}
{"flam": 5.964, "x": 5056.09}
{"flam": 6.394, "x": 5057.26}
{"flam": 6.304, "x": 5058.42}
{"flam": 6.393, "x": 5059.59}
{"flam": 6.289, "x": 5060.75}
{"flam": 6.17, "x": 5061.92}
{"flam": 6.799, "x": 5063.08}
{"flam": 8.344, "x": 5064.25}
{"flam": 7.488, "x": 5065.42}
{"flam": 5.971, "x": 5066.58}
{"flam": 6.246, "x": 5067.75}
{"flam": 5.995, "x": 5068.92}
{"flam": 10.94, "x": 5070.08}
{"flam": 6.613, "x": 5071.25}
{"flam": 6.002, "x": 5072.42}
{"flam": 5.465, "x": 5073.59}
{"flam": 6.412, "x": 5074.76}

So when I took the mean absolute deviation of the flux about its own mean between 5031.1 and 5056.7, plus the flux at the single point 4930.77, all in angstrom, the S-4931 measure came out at 5.8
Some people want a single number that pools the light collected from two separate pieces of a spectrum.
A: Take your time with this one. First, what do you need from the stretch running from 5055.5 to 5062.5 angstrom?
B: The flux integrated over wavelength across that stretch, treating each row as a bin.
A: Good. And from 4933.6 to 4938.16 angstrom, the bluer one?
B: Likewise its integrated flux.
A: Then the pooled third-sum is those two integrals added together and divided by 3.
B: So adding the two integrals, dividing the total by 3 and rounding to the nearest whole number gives 24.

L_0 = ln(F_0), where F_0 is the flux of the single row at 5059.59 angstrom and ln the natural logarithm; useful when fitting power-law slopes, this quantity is 1.86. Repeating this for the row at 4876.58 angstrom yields 1.73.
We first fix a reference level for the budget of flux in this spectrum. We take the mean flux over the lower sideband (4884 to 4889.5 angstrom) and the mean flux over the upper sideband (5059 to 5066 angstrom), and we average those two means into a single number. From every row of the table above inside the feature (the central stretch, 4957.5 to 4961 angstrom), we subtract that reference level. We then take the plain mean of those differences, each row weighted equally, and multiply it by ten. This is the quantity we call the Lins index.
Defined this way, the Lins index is 12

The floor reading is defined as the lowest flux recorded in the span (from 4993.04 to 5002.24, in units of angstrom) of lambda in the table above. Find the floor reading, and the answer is 6.469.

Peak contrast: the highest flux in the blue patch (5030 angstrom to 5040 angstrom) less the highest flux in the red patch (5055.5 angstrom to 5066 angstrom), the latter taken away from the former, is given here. -1.2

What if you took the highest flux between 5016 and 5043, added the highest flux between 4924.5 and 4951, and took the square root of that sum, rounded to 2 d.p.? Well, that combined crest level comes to 4.12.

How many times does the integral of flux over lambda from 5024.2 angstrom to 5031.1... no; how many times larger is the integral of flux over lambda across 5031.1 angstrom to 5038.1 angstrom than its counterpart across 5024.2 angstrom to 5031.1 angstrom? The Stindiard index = 1.0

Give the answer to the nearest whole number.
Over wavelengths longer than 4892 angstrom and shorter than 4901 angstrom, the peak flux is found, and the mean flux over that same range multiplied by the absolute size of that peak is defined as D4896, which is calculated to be 48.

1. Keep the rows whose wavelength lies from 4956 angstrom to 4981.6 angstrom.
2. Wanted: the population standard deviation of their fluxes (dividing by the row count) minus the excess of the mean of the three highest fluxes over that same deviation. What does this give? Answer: -5.9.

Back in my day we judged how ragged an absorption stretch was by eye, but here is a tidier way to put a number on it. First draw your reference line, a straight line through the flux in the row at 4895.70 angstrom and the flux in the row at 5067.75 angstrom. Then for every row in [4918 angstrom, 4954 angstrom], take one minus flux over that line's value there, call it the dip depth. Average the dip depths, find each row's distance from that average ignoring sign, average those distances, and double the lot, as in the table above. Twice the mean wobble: 0.24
